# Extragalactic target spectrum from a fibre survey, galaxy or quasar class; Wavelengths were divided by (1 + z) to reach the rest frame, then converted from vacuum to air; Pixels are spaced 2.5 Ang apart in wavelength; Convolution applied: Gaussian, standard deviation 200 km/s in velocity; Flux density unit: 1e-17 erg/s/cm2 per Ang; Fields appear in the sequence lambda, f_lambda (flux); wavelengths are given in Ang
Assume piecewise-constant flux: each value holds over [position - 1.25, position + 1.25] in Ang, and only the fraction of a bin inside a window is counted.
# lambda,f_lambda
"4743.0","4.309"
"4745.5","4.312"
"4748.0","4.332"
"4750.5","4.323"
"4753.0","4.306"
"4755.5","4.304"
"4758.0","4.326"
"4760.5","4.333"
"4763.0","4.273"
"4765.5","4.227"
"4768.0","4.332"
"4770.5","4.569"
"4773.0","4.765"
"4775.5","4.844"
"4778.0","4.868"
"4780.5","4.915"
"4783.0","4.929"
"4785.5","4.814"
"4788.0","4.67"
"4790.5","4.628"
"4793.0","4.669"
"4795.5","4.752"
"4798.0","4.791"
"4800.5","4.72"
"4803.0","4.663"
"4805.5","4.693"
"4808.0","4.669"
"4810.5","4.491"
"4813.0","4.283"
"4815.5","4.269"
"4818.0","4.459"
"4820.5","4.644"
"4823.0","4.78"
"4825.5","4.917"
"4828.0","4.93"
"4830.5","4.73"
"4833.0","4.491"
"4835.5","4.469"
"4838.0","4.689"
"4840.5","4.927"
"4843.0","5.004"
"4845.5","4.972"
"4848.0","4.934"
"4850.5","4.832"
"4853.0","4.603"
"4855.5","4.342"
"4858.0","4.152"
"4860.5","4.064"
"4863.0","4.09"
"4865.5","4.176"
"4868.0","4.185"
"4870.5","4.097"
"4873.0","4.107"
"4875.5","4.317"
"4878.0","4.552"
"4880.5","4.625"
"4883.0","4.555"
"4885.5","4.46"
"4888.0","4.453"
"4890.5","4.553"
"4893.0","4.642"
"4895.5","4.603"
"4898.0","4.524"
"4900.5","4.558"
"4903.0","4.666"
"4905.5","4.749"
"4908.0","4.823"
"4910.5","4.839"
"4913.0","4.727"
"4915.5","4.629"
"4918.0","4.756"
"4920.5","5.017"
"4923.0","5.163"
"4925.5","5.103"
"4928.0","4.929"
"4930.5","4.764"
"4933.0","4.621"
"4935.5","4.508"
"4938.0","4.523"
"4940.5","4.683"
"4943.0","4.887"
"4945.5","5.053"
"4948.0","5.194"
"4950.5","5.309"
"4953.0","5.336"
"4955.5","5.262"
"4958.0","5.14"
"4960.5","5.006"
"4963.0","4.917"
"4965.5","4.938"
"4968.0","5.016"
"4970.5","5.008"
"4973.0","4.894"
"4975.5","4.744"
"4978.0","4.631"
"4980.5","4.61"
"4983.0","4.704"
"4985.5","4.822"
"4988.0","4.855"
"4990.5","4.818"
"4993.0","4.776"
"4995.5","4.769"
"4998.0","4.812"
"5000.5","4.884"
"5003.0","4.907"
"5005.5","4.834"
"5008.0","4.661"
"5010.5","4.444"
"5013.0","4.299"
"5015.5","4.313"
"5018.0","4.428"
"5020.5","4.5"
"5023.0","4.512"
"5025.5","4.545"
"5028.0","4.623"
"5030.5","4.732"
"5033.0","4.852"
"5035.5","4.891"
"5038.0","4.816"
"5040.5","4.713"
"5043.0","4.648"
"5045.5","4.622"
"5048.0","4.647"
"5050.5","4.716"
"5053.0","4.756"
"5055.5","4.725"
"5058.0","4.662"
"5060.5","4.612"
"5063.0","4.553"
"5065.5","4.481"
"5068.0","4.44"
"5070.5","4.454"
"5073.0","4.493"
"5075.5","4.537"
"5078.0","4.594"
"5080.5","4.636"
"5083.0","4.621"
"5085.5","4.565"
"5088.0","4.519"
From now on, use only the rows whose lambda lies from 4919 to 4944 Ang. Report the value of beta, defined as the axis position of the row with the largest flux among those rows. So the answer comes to 4923.0 Ang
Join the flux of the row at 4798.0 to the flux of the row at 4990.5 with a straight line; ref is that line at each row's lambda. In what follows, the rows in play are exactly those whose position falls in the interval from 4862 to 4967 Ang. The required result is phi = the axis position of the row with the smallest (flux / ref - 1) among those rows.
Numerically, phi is 4863.0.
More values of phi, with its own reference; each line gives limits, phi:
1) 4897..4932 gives 4898.0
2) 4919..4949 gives 4935.5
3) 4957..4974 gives 4973.0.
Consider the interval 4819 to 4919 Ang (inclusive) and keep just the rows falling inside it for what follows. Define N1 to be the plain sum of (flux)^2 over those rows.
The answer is 842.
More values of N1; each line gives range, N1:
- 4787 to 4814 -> 237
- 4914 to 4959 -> 440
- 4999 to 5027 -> 231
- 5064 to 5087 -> 185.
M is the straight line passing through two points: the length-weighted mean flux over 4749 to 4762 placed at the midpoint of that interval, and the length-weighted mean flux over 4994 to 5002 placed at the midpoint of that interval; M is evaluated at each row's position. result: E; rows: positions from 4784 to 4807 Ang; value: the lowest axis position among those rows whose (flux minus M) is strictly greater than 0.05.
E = 4785.5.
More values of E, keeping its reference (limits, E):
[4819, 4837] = 4820.5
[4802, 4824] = 4803.0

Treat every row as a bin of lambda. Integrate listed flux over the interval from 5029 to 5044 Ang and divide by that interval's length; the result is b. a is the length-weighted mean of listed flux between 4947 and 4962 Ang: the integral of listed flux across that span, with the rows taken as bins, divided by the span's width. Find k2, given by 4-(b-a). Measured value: 4.43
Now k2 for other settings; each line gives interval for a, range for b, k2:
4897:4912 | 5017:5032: 4.13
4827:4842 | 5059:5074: 4.20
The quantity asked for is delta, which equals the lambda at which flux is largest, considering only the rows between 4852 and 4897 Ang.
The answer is 4893.0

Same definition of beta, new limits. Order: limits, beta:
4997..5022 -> 5003.0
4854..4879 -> 4878.0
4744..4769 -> 4760.5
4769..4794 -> 4783.0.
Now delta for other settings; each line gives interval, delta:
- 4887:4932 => 4923.0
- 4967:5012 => 4968.0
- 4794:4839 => 4828.0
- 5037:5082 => 5038.0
